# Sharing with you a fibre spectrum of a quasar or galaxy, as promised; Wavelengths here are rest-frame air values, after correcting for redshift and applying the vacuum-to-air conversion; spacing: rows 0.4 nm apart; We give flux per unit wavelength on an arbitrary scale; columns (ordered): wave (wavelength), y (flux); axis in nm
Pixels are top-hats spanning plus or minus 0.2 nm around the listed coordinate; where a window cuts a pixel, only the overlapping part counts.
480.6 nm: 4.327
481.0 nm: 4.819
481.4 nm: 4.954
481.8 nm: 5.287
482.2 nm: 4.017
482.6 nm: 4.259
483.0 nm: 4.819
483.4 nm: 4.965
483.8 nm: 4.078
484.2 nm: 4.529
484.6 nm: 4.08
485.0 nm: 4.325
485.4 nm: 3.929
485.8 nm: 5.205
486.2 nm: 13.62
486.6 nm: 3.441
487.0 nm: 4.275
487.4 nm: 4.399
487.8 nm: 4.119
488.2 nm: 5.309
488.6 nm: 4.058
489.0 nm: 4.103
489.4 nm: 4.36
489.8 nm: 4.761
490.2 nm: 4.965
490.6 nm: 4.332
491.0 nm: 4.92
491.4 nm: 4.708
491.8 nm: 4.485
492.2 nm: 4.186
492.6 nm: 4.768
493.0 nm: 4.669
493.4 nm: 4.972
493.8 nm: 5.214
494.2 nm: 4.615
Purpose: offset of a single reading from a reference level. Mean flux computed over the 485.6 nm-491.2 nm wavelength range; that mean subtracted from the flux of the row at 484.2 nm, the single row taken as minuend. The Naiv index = -0.60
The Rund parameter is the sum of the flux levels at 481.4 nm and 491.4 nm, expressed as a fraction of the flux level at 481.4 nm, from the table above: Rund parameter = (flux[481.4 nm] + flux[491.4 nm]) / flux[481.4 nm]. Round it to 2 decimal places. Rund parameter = 1.95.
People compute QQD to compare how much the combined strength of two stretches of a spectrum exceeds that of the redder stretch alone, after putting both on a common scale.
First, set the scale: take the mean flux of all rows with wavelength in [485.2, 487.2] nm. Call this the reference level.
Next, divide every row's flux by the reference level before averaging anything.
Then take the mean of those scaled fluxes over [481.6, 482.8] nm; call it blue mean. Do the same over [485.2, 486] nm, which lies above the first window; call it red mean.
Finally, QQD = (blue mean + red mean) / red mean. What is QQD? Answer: 1.99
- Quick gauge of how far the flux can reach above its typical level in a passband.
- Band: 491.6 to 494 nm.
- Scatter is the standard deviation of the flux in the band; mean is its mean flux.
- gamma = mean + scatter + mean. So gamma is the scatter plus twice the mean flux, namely 10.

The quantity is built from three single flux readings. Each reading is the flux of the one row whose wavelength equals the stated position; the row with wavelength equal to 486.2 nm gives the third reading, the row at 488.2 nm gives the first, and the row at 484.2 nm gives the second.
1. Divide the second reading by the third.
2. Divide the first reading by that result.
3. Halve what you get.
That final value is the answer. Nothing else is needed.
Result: 8.0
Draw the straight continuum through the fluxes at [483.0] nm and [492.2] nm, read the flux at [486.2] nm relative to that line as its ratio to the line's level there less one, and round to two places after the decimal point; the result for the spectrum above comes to 1.96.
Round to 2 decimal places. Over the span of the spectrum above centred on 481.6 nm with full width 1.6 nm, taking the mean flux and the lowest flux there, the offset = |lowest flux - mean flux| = 0.75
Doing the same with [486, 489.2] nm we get 1.97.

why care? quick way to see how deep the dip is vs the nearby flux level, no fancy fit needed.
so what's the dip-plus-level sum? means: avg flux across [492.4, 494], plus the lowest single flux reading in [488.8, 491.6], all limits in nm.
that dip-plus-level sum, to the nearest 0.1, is 9.0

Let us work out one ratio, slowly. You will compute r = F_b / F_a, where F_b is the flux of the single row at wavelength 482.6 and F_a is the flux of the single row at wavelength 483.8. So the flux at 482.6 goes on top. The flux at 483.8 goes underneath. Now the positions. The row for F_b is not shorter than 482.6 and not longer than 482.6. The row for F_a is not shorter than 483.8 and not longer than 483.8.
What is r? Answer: 1.04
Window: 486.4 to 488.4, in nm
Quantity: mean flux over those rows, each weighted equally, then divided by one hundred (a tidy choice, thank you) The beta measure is 0.0431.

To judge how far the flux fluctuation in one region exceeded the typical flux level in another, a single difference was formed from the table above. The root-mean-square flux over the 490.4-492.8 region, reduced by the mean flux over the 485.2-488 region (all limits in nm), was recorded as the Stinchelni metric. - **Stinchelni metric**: -1.0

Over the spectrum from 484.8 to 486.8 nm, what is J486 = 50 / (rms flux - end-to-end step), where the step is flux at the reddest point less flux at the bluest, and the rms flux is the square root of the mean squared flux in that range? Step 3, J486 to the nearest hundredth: 6.19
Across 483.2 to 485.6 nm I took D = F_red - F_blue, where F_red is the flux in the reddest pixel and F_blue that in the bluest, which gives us -1.0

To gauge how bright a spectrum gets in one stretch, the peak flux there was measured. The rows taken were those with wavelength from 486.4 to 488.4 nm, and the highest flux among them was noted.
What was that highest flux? 5.309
